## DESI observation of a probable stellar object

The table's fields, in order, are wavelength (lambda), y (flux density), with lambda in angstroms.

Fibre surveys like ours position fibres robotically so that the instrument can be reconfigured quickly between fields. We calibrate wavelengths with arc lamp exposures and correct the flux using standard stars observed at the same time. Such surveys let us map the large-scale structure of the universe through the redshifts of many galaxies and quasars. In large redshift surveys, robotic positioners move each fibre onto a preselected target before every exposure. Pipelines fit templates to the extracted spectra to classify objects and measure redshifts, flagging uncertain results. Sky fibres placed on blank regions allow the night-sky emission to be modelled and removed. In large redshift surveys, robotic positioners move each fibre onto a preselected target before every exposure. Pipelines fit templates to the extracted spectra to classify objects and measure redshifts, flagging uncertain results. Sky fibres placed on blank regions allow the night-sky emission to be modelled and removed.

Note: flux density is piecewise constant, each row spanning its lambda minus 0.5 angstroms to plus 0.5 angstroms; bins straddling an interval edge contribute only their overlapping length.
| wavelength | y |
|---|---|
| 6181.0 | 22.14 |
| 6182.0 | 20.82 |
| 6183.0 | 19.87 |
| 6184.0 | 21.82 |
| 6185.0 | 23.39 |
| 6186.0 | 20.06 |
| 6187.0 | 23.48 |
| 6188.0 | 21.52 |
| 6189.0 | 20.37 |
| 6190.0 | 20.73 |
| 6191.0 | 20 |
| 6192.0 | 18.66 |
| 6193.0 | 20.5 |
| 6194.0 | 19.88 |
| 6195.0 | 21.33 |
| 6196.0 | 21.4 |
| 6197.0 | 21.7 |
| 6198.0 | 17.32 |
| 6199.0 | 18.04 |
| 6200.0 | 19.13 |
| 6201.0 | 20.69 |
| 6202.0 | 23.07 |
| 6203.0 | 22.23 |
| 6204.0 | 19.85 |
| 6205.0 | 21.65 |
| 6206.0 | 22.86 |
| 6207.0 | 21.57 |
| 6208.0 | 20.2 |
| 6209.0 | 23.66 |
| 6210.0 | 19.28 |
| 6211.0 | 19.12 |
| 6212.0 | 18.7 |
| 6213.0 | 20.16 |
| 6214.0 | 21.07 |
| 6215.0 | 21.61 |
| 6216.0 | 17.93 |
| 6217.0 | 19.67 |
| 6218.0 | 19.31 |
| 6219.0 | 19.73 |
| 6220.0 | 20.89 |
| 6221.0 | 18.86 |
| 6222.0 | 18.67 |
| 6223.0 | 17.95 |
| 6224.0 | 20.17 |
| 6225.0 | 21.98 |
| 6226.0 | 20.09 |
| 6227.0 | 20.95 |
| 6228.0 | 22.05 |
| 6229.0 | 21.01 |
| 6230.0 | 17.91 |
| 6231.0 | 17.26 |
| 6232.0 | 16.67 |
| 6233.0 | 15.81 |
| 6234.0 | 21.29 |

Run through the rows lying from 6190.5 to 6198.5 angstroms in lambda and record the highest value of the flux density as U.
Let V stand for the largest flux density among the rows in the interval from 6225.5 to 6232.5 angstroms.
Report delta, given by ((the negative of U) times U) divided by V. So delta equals -21.4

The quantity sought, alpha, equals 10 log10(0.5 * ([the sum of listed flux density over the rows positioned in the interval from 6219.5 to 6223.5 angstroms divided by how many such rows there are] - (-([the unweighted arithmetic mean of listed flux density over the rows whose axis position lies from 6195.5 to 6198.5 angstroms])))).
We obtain 12.9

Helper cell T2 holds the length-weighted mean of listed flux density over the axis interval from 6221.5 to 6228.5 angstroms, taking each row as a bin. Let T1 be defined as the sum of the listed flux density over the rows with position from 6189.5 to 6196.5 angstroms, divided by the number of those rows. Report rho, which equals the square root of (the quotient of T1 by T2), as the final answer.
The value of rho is 1.002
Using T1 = 20.4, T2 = 20.3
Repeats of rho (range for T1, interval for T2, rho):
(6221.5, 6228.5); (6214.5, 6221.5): 1.014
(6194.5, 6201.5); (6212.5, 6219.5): 1.000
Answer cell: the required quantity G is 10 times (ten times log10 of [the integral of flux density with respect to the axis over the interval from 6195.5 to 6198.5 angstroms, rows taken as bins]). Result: 178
